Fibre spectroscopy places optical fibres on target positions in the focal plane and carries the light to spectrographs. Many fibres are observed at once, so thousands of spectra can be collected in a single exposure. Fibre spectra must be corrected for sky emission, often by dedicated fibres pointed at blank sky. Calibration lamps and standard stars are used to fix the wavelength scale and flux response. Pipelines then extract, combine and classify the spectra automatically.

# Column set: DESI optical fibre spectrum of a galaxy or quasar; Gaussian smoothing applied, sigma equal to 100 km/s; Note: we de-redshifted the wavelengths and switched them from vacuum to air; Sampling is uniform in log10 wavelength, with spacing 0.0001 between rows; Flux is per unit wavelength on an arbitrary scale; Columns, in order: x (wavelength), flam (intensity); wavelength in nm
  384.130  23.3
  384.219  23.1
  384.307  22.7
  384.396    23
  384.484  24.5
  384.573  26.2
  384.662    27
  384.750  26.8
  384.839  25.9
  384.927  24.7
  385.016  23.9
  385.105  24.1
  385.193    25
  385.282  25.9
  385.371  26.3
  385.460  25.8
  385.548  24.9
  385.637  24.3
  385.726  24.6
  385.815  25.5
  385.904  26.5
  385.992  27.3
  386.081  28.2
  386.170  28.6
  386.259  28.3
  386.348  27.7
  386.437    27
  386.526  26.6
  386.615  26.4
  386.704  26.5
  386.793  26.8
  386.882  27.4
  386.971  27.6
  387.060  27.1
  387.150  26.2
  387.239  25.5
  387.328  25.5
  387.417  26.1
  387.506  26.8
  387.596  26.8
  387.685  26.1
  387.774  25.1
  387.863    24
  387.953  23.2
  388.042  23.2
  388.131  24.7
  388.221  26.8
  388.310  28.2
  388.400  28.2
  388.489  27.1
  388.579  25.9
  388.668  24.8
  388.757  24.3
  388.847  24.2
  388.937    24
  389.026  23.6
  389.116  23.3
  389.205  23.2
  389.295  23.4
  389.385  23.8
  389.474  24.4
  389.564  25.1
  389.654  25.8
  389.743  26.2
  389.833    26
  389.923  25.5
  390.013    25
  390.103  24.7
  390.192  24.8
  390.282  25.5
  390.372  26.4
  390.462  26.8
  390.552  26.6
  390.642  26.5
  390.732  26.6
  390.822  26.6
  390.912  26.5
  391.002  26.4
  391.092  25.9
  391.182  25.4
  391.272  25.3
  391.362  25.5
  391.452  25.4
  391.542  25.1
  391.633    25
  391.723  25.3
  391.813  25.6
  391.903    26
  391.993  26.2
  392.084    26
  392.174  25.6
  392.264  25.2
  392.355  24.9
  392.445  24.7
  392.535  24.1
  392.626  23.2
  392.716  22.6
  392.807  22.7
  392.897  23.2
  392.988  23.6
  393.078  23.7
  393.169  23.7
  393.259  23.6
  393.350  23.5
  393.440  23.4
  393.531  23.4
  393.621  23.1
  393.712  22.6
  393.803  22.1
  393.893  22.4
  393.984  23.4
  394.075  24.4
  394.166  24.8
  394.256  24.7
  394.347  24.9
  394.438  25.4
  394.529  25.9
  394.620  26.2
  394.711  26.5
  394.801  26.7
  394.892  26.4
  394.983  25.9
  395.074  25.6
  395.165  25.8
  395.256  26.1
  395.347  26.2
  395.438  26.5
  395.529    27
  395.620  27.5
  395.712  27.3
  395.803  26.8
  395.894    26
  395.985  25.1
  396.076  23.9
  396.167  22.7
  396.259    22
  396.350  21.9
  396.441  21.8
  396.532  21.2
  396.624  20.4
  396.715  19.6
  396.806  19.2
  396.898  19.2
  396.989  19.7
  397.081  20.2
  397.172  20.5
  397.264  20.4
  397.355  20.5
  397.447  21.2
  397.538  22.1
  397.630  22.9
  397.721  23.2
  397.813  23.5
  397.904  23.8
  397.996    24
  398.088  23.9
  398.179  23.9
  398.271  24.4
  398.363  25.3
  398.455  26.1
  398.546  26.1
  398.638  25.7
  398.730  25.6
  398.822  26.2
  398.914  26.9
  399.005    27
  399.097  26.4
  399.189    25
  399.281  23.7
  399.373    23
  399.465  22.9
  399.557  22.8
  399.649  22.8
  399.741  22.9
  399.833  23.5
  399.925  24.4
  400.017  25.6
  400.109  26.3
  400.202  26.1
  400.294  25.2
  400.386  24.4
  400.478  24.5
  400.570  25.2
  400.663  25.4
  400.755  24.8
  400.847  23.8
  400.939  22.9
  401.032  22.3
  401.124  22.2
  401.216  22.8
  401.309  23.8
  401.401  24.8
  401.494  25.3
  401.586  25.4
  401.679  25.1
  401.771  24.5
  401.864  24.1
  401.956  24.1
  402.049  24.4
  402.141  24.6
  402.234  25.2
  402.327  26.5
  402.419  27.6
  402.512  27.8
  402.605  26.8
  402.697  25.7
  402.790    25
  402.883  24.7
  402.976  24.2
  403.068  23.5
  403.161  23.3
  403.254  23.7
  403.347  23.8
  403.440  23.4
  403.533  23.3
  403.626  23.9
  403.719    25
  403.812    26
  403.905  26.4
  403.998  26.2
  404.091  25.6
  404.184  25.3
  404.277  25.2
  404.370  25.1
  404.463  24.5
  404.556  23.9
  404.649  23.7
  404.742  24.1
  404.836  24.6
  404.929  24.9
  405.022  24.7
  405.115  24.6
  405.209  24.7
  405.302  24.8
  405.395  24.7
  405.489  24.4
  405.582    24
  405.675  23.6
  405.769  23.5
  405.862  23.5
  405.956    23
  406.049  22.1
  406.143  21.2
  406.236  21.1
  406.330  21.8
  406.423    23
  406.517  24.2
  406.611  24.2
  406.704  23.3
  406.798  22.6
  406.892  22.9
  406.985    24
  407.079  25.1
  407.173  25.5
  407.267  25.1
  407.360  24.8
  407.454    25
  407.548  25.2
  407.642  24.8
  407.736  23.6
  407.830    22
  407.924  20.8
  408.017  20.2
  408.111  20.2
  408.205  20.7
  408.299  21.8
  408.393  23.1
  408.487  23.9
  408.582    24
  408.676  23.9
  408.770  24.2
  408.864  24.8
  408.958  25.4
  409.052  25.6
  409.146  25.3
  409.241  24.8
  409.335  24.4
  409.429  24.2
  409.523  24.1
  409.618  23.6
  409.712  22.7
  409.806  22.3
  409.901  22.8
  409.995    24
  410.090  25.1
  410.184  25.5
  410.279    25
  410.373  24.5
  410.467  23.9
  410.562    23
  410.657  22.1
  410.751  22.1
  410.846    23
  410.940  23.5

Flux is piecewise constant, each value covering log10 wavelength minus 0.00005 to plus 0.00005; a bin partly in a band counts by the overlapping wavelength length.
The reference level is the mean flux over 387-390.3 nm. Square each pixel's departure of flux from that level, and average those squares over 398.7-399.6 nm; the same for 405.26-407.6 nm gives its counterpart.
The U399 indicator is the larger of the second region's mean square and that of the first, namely 4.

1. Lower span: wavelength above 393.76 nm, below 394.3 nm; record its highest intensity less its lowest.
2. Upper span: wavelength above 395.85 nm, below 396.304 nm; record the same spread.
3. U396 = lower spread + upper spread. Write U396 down 6.7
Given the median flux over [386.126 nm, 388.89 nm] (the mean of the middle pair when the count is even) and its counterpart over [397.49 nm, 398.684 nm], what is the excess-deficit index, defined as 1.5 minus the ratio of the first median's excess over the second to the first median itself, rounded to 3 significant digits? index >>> 1.40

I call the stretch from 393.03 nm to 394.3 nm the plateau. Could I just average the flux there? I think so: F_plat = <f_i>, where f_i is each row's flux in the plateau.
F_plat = 23.5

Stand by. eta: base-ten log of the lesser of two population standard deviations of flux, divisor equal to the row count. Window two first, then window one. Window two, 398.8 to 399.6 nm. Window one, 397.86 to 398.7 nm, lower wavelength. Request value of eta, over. -0.029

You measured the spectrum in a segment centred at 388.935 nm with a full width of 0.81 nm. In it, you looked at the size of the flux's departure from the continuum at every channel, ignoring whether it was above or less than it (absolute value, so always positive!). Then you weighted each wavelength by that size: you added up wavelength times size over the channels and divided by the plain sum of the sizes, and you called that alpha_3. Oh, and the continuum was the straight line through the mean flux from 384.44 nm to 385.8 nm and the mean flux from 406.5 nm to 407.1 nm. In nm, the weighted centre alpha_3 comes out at 389.03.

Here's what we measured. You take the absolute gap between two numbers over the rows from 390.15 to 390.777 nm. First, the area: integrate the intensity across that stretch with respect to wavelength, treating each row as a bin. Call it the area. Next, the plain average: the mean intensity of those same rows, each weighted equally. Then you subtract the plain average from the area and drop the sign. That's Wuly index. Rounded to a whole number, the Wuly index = 10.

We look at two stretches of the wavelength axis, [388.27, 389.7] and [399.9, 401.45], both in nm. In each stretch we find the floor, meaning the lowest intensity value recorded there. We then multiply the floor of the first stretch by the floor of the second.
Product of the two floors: 515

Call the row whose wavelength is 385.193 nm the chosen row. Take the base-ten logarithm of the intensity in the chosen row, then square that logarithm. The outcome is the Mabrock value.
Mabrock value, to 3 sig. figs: 1.95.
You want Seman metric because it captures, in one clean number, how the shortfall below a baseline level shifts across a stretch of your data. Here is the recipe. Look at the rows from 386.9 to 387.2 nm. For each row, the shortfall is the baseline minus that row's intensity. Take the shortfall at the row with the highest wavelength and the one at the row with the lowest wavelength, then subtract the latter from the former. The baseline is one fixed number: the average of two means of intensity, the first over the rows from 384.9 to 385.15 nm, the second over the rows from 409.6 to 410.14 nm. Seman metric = 1.40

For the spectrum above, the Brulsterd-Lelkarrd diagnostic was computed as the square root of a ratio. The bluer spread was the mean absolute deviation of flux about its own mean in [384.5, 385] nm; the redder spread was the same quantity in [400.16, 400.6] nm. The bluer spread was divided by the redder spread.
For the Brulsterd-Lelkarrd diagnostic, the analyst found 1.1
